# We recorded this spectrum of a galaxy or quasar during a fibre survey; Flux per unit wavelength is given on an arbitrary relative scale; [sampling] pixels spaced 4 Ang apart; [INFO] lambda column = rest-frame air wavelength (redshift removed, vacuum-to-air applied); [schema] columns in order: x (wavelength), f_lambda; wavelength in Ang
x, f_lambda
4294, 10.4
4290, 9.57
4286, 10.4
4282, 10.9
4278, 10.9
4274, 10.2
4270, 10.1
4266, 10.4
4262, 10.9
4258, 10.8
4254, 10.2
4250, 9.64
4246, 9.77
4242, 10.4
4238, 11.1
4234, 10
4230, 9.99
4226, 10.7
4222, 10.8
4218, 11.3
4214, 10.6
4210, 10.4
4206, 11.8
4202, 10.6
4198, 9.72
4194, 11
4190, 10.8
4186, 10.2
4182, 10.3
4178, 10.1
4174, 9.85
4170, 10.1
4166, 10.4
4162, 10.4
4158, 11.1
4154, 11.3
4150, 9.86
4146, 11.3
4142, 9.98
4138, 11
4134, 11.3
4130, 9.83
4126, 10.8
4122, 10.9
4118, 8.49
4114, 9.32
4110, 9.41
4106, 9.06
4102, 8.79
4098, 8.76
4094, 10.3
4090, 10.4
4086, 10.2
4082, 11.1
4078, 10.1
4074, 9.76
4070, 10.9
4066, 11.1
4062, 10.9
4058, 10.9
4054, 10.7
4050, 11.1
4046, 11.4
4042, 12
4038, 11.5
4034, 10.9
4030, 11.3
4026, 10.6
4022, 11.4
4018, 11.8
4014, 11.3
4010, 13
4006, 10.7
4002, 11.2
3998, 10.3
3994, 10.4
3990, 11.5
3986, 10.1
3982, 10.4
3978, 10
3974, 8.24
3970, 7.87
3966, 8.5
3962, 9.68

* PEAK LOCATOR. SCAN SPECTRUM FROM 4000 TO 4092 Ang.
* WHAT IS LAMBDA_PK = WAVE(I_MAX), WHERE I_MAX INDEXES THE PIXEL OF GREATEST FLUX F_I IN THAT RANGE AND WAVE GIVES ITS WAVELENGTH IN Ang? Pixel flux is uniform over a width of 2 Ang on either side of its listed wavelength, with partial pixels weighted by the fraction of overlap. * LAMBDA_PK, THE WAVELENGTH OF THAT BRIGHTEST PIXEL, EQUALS 4010 Ang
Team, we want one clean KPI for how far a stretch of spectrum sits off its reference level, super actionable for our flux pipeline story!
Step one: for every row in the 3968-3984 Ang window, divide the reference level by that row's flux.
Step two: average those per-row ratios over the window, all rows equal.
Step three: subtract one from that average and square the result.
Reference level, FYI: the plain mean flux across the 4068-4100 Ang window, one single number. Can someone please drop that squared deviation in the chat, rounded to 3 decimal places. 0.018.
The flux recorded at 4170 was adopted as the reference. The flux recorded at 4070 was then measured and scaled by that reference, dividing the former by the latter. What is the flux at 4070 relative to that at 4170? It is 1.08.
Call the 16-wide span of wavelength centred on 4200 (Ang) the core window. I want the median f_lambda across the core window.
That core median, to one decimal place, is 10.8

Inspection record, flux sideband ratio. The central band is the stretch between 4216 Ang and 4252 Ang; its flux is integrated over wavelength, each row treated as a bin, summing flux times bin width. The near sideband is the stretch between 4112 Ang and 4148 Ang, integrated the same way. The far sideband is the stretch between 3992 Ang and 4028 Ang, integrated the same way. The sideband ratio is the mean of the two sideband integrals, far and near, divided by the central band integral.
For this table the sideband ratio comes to 1.03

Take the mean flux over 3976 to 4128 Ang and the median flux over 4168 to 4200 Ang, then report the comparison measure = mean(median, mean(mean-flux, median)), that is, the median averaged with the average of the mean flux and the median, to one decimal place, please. 10.3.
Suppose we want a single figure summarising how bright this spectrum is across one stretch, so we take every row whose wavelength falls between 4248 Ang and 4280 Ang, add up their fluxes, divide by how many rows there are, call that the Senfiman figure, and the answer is 10.4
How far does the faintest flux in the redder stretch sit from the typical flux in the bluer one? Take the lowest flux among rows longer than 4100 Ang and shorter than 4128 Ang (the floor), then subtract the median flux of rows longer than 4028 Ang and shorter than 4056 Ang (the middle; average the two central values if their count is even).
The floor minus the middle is -2.8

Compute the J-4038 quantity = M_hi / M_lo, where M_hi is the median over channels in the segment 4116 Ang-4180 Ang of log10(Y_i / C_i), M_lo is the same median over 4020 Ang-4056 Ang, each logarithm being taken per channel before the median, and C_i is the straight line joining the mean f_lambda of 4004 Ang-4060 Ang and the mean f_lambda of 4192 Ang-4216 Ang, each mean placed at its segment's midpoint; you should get 12.9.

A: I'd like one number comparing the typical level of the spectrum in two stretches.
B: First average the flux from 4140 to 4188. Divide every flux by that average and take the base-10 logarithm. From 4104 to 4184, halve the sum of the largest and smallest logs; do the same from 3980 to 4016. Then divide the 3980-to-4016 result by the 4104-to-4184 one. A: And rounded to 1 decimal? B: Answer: -1.6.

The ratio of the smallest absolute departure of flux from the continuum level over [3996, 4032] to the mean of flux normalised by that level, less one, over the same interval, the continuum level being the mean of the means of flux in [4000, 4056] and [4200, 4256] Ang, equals 7.3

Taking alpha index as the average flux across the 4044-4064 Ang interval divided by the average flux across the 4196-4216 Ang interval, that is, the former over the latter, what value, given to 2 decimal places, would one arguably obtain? 1.04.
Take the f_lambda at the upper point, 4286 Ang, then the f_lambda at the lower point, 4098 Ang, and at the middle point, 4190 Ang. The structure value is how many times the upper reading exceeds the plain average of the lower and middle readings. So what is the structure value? 1.06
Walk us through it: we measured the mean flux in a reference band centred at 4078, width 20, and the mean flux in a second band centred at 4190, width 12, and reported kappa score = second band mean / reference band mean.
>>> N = 1.02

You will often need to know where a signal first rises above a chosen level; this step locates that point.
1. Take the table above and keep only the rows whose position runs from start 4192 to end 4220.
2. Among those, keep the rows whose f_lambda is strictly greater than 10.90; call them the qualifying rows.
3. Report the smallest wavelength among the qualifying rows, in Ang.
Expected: 4194 Ang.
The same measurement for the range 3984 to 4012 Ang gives 3990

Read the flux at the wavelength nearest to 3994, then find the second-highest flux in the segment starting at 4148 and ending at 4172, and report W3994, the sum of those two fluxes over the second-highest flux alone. 1.9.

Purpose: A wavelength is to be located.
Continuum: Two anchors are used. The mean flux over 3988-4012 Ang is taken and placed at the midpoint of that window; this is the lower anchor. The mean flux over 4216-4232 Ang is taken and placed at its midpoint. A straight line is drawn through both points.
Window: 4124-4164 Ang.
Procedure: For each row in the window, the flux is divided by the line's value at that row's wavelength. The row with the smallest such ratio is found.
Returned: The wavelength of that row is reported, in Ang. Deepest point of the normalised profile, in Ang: 4130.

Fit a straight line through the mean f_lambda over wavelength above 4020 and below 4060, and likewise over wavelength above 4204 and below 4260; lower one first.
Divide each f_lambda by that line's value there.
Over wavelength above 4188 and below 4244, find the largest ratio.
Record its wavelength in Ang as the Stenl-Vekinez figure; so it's 4206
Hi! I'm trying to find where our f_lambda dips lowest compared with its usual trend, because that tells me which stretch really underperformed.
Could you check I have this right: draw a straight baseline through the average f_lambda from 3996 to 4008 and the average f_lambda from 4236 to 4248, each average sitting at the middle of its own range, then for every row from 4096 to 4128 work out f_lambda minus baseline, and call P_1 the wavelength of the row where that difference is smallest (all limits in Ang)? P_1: 4118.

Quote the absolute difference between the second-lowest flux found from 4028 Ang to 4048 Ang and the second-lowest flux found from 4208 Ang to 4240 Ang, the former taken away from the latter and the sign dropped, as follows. 1.3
